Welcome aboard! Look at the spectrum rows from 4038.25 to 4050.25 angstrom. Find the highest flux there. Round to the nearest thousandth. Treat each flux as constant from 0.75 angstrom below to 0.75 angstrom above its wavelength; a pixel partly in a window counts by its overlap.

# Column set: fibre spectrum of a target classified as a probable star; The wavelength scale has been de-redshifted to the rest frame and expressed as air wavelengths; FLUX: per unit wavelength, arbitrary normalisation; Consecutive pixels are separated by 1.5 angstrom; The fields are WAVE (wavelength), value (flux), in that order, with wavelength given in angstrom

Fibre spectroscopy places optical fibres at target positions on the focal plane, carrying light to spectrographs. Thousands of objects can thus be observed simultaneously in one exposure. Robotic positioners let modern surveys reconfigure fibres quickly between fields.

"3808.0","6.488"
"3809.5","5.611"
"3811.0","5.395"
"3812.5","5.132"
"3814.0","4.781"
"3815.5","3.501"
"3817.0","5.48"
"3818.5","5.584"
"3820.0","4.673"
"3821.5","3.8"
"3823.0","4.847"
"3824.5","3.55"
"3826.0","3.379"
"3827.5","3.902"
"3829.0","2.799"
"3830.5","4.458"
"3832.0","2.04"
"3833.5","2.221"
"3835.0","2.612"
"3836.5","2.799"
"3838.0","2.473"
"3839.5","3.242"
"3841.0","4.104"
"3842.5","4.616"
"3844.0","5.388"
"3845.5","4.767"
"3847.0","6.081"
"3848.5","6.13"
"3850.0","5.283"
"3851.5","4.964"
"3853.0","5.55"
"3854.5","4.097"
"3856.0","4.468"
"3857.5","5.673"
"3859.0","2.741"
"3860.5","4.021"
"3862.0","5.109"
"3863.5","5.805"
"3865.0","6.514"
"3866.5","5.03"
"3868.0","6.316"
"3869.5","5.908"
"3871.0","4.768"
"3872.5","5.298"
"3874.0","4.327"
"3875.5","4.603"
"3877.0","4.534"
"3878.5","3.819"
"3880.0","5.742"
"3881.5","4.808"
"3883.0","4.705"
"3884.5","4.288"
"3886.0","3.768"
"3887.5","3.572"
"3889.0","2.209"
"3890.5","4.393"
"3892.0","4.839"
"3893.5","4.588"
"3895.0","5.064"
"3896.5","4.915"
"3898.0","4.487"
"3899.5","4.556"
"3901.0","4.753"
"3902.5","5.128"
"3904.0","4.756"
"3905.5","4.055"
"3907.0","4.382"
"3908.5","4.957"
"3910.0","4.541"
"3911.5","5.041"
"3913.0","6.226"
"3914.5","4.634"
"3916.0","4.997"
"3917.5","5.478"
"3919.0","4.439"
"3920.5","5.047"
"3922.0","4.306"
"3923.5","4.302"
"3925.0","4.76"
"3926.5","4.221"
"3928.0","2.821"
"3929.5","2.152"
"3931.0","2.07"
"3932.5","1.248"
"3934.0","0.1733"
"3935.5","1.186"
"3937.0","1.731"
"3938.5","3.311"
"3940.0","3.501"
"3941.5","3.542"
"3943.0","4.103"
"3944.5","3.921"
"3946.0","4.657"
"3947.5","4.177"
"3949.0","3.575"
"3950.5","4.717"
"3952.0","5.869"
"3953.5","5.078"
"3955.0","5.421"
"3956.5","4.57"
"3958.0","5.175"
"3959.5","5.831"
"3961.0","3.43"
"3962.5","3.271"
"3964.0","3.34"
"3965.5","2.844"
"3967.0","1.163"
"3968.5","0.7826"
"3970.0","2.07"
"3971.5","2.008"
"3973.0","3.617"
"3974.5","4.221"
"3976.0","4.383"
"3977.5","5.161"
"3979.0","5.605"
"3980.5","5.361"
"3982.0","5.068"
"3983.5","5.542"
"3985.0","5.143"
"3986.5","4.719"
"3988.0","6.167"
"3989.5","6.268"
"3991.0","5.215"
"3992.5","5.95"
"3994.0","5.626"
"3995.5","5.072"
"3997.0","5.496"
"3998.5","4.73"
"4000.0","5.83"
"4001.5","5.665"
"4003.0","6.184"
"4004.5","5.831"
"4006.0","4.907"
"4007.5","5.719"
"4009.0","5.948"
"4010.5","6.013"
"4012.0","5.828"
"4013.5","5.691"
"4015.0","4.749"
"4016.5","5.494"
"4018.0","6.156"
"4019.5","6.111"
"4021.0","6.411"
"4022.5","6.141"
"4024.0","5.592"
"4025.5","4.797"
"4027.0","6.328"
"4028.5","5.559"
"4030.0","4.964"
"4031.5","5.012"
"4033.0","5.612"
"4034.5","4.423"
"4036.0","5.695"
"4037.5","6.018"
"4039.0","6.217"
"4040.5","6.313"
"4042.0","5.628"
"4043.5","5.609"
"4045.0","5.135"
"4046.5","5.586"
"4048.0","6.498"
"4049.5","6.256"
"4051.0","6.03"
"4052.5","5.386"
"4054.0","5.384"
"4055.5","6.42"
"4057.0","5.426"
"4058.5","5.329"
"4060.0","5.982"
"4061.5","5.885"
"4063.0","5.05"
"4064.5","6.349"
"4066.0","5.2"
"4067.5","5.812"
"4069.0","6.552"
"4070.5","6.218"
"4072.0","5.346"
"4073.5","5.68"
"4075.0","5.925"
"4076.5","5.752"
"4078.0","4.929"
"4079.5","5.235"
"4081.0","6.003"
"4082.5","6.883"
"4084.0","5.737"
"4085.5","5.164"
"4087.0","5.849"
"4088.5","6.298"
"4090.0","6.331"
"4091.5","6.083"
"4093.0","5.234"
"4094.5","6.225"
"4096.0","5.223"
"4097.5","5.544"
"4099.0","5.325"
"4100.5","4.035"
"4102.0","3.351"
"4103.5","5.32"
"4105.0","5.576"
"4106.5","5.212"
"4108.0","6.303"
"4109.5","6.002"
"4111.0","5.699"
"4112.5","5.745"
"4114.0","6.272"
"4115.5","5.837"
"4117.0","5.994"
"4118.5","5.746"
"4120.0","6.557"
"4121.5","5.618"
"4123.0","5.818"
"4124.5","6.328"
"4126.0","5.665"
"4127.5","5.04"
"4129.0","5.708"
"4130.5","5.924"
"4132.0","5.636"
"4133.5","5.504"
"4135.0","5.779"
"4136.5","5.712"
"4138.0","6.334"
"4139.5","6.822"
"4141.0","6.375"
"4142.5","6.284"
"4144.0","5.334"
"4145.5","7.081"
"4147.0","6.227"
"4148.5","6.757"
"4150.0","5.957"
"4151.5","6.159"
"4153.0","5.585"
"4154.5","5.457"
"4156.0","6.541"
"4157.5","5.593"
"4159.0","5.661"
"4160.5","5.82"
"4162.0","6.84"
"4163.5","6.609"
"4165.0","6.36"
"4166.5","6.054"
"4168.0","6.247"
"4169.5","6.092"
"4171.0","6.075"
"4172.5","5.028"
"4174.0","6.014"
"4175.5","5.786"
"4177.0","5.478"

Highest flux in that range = 6.498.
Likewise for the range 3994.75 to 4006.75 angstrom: 6.184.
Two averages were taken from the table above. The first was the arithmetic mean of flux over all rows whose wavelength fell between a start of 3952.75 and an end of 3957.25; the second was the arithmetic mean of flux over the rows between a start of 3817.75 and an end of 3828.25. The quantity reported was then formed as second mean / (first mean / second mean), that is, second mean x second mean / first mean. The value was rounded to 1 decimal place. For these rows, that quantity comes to 3.6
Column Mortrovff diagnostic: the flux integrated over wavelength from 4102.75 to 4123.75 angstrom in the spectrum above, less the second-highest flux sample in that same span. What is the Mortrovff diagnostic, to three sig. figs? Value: 116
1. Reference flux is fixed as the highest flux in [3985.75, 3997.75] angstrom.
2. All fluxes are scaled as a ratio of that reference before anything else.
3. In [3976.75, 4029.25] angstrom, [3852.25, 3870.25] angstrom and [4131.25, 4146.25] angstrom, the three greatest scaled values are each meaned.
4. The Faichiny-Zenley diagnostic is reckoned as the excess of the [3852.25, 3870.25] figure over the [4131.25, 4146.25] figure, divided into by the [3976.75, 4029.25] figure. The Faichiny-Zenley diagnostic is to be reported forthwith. -0.081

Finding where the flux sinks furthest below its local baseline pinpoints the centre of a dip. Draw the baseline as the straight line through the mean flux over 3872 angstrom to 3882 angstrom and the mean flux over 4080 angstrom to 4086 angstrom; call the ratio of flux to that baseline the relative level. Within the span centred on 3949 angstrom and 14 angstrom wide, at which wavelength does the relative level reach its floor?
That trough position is 3949.0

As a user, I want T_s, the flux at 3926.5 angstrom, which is 4.221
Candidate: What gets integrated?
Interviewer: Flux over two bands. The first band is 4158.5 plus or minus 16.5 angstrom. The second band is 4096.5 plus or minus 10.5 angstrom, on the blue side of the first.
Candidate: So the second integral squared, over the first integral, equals 64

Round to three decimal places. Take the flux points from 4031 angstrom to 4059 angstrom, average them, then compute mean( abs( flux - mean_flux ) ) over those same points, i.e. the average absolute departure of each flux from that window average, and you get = 0.419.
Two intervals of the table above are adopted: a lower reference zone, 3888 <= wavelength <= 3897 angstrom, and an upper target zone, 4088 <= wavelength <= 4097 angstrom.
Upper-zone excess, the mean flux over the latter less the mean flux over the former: 1.6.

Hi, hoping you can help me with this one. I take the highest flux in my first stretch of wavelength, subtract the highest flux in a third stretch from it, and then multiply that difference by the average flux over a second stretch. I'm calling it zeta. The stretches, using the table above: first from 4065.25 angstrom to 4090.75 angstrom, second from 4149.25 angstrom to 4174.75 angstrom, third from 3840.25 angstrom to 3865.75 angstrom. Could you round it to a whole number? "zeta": 2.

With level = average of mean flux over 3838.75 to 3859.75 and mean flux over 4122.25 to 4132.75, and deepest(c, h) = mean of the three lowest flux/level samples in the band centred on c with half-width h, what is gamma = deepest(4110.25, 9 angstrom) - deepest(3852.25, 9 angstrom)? 0.2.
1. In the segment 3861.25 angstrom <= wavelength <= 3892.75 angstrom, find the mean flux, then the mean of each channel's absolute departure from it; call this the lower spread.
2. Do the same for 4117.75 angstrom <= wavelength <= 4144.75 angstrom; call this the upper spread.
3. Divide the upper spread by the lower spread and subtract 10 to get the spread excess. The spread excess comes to -9.5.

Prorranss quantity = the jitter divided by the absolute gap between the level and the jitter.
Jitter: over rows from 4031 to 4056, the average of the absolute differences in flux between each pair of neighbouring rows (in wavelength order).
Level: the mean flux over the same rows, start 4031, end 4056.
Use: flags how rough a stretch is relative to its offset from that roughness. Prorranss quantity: 0.10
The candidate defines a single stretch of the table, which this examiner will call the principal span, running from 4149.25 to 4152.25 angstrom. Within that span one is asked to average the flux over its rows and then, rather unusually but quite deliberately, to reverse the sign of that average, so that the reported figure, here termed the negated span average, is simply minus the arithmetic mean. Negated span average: -6.06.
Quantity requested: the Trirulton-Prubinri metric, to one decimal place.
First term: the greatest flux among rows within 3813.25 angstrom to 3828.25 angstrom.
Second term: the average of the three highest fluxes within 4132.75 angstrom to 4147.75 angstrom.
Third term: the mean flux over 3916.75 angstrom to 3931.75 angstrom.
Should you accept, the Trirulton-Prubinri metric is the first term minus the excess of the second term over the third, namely 2.8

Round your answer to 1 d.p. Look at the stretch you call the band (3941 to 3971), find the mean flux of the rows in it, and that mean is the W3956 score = 3.9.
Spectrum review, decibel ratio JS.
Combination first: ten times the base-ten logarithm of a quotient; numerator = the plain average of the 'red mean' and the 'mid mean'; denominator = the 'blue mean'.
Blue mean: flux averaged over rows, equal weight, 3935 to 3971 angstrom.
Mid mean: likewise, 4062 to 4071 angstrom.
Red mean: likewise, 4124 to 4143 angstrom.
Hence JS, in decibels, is 2.1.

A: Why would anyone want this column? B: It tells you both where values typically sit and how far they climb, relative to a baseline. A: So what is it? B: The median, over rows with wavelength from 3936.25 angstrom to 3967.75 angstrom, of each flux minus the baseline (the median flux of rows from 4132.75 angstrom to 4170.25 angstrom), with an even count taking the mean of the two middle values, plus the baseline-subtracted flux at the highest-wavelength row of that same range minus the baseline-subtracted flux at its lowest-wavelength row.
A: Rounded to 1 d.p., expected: -2.8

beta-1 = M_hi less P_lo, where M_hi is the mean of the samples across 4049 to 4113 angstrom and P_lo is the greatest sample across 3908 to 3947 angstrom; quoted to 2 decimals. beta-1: -0.57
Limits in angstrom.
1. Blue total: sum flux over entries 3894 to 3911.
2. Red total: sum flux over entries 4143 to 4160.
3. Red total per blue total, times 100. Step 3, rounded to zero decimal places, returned 129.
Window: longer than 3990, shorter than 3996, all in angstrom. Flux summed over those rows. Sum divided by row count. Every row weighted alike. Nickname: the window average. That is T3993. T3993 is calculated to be 5.5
